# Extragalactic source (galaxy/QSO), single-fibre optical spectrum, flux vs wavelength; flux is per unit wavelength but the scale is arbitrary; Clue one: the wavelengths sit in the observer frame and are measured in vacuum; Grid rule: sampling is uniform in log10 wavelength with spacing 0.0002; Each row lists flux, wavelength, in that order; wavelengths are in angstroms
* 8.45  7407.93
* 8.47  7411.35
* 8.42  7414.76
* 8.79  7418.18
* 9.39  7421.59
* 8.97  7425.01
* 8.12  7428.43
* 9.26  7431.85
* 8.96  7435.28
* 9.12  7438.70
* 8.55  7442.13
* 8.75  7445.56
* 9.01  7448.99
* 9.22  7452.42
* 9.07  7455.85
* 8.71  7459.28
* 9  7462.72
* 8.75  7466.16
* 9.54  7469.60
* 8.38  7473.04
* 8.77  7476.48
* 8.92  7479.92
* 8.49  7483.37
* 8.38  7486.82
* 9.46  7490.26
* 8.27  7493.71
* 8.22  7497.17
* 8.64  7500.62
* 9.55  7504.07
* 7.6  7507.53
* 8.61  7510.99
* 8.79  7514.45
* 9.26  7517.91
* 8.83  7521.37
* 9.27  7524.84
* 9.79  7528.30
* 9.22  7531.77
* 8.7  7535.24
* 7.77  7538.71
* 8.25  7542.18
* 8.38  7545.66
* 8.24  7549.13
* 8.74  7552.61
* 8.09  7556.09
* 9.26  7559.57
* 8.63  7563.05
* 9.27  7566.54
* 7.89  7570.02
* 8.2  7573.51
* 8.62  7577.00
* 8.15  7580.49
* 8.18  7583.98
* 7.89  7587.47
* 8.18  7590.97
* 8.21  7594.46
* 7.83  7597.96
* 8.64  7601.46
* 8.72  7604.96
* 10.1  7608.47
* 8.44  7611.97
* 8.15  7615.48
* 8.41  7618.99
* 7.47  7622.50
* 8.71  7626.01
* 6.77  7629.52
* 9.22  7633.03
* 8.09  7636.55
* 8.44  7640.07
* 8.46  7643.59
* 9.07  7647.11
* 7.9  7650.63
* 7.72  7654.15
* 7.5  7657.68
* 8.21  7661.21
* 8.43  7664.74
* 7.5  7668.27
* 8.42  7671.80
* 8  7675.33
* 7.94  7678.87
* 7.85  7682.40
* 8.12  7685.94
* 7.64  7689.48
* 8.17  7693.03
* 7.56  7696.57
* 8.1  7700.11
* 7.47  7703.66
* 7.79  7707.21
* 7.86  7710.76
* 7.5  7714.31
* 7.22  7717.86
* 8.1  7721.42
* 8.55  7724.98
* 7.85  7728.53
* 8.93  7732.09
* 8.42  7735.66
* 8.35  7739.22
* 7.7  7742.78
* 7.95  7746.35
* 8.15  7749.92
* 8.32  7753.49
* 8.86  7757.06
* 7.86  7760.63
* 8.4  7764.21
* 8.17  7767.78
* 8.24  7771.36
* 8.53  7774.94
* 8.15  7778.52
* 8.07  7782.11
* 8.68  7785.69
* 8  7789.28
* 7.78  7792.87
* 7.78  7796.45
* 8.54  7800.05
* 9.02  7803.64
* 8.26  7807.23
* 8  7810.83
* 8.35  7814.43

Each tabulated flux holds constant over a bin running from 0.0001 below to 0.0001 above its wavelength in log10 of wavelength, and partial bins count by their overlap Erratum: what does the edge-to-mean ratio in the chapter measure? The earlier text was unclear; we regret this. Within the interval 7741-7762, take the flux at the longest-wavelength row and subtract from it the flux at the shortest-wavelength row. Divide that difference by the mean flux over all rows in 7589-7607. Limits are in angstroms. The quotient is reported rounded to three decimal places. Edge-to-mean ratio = 0.019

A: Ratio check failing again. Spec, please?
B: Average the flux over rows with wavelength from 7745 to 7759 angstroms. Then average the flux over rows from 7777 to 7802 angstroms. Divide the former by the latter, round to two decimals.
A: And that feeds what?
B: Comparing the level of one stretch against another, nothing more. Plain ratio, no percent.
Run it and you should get 1.02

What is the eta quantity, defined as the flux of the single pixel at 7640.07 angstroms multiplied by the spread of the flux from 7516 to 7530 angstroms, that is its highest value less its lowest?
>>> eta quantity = 8.1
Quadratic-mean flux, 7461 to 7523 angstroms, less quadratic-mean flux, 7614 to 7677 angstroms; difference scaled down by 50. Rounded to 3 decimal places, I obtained 0.012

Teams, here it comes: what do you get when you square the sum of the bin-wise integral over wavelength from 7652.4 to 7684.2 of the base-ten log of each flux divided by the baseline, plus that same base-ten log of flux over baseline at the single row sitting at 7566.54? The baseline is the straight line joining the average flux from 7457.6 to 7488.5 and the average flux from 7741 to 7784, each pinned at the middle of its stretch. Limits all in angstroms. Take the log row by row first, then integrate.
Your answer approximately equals 0.51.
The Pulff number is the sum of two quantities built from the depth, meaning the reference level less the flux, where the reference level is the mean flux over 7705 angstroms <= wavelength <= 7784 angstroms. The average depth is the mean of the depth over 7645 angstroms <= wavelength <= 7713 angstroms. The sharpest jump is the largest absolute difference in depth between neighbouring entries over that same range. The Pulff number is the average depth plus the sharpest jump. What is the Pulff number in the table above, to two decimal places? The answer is 1.34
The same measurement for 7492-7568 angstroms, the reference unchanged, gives 1.39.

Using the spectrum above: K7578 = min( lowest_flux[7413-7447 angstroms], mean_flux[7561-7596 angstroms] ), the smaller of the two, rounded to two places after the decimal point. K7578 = 8.12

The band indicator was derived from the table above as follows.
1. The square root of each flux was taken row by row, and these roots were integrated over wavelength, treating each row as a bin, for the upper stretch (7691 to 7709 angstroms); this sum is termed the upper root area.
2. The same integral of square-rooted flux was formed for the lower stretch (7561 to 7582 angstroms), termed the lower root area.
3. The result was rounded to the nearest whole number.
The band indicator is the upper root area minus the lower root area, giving -11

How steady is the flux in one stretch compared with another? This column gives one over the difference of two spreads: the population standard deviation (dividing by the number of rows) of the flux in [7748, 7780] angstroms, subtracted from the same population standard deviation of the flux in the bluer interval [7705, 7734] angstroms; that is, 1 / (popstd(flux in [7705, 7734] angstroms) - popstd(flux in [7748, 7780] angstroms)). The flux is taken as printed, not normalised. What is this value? 4.0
